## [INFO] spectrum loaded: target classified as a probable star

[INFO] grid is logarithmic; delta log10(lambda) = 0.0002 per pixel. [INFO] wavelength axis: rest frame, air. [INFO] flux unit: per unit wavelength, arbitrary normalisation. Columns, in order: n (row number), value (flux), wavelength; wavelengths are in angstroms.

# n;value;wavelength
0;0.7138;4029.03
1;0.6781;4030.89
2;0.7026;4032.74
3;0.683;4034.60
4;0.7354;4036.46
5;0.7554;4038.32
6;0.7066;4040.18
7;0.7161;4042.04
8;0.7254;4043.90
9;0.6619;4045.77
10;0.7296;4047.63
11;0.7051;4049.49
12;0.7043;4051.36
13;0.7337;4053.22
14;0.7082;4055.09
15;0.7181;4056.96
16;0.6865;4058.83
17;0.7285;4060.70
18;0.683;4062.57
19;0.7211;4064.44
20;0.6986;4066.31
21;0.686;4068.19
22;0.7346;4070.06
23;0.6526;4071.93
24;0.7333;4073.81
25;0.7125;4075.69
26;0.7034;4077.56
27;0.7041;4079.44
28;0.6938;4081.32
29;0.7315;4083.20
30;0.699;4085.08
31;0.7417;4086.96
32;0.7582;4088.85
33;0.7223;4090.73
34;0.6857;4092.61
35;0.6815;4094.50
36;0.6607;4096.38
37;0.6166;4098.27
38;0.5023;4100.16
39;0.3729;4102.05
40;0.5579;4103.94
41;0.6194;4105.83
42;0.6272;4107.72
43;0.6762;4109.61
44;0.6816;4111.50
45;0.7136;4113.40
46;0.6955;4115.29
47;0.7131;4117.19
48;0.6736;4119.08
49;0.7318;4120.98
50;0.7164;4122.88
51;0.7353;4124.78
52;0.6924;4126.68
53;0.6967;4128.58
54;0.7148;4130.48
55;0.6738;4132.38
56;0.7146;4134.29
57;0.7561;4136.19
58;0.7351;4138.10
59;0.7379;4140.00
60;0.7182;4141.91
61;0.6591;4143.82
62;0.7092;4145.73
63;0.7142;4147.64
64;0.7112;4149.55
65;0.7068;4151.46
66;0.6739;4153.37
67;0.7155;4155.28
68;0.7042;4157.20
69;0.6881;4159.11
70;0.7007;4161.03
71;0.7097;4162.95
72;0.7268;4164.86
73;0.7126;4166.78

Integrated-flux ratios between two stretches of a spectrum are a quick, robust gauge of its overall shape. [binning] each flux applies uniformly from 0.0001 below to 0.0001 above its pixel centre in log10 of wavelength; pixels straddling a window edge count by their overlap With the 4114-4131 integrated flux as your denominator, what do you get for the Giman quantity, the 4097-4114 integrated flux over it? 0.84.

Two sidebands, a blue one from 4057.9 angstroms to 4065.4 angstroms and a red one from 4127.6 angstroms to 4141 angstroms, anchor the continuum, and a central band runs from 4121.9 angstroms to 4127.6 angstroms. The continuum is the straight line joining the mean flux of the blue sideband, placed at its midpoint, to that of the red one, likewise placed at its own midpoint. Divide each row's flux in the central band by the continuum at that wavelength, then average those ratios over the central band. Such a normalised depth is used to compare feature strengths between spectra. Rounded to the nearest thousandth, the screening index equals 0.997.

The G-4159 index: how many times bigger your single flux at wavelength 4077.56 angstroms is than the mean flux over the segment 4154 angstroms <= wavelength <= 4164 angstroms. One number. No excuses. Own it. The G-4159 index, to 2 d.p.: 1.00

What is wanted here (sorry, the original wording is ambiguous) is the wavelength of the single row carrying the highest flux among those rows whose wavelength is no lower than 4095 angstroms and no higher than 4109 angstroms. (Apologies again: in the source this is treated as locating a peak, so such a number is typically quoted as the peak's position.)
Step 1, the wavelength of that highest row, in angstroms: 4096.38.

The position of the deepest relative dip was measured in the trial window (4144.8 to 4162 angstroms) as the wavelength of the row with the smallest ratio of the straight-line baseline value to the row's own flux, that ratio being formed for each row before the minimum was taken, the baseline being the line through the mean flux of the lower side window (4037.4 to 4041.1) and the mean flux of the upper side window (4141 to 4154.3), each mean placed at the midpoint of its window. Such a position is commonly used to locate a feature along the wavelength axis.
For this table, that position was 4155.28 angstroms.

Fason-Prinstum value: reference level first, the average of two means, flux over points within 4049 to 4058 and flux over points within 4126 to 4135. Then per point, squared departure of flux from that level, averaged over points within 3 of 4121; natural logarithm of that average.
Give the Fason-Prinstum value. -7.4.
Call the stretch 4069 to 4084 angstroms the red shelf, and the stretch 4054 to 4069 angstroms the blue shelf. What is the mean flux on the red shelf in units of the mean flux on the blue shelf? 1.01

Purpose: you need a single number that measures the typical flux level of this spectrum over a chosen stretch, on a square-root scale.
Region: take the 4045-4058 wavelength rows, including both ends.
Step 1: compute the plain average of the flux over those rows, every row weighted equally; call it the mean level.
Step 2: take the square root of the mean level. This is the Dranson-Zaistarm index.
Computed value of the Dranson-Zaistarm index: 0.842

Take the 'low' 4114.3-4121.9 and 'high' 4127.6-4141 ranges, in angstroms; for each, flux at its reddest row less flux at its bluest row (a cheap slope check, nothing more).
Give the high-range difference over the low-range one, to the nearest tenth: 1.1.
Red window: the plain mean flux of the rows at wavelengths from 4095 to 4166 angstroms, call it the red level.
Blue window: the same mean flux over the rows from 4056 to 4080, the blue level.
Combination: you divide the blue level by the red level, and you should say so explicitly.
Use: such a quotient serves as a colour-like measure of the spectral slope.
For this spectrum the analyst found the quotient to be 1.04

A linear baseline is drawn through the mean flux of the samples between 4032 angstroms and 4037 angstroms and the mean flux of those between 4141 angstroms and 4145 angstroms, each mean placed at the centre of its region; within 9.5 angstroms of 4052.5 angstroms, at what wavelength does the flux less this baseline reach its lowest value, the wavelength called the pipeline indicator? 4045.77 angstroms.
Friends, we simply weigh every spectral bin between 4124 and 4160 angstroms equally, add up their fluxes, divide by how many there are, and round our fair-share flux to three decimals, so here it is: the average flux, 0.708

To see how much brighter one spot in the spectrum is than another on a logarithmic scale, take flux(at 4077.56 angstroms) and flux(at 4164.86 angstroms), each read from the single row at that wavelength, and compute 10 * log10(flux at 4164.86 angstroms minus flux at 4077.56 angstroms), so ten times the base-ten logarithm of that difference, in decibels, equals -16.3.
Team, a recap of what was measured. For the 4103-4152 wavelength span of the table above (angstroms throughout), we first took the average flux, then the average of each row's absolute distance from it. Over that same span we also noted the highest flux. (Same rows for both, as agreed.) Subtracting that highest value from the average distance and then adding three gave 2.27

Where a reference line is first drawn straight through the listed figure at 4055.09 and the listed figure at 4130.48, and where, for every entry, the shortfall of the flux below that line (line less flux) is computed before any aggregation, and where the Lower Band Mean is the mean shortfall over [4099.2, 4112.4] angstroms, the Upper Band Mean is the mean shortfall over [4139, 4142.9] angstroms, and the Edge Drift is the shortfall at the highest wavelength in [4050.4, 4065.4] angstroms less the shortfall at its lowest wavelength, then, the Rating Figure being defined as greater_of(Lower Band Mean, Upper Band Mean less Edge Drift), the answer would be 0.14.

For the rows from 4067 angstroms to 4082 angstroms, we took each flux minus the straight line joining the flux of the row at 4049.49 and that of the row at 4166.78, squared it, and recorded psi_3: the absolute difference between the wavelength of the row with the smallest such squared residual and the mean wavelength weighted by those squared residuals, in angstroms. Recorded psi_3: 7.5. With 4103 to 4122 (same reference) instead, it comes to 11.2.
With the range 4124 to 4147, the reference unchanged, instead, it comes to 8.6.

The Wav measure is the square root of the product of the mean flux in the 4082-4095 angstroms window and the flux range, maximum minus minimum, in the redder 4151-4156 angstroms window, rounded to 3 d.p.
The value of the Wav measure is 0.173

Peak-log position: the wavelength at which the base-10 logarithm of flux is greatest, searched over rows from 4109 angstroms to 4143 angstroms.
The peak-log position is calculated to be 4136.19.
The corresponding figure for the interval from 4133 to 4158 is 4136.19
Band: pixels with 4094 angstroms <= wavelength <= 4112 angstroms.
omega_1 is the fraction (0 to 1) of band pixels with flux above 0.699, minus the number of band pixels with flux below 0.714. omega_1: -10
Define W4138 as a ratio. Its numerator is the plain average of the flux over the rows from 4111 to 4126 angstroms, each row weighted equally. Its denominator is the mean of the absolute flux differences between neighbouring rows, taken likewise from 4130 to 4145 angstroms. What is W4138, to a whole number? 22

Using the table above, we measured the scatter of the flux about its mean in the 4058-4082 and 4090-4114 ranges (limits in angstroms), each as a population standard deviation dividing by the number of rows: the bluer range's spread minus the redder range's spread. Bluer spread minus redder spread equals -0.0713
